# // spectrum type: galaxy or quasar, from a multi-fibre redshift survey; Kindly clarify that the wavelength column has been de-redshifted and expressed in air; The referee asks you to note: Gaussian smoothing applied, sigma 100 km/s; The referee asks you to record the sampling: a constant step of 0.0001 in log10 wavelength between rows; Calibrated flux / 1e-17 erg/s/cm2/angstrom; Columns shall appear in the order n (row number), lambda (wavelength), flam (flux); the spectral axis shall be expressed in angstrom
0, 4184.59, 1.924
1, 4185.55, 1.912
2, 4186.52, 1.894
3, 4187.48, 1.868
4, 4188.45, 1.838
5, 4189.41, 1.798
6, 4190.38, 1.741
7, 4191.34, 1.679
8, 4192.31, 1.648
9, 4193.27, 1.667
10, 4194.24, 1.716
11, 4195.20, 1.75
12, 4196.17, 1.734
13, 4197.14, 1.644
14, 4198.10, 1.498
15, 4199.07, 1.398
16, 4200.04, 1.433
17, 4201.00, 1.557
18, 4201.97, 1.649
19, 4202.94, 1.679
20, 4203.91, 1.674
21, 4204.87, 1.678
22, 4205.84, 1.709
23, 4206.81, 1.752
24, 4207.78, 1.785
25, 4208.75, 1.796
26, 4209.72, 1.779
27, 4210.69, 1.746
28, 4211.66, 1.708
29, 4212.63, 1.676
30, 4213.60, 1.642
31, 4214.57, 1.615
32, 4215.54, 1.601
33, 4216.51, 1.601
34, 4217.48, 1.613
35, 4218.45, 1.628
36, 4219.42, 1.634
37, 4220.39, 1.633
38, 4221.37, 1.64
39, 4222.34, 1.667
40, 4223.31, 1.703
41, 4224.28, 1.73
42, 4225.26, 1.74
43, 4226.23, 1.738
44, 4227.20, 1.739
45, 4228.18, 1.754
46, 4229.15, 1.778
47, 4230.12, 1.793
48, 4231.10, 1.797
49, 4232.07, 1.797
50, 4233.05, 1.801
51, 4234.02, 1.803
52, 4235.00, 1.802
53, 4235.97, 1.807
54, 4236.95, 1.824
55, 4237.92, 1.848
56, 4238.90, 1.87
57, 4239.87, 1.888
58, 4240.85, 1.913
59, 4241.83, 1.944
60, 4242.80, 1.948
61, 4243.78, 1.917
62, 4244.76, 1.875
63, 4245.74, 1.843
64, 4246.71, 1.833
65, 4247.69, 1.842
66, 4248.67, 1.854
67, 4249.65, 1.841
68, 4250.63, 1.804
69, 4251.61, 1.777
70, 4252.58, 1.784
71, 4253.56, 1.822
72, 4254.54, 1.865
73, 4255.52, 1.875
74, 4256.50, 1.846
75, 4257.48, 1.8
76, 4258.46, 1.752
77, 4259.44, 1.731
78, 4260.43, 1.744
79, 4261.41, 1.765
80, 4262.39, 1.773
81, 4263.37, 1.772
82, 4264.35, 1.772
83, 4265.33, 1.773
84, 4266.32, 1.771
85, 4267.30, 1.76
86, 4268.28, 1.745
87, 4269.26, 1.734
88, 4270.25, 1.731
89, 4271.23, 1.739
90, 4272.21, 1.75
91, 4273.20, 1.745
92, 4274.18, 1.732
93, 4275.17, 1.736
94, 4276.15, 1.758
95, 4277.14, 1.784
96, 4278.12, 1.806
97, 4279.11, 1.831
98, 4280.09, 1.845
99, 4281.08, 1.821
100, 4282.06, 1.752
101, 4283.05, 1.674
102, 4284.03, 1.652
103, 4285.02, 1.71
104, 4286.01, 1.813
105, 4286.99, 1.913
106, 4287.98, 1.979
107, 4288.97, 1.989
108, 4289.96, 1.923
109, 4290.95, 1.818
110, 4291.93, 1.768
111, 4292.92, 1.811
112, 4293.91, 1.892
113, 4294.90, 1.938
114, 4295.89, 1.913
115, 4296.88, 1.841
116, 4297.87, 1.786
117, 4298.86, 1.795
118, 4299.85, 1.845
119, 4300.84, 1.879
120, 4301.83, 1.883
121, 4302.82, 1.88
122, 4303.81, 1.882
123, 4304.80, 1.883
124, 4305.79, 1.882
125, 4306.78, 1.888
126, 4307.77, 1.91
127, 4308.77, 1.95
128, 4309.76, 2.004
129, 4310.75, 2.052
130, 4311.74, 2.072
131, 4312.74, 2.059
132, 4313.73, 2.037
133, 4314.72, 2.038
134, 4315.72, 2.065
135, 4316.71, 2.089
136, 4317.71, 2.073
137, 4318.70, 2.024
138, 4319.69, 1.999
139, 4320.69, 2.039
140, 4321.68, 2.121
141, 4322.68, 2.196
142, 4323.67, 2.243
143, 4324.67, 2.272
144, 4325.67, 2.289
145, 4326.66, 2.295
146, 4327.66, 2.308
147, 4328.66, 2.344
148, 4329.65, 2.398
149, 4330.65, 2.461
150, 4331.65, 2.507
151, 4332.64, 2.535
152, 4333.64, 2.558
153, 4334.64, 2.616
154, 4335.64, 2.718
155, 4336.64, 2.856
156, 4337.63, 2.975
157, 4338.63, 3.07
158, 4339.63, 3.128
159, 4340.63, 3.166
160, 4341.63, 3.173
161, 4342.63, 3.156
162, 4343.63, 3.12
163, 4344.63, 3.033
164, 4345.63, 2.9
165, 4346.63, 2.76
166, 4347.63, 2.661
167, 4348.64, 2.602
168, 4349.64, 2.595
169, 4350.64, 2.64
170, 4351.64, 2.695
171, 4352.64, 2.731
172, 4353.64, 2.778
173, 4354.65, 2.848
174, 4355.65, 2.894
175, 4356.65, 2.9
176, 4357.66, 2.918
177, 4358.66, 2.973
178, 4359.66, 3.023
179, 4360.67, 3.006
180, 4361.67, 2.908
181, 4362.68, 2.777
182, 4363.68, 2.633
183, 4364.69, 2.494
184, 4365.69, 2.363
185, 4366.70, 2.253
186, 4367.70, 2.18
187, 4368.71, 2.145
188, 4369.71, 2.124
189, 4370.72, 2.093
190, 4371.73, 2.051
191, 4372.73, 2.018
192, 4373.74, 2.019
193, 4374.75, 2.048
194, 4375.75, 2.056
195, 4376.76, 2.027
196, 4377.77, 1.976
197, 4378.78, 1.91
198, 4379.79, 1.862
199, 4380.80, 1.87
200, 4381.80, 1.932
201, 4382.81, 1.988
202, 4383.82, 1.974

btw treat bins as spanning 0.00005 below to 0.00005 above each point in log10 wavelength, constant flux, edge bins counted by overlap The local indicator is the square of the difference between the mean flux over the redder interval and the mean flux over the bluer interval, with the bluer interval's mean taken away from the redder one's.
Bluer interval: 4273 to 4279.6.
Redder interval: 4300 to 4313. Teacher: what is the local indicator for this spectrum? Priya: 0.03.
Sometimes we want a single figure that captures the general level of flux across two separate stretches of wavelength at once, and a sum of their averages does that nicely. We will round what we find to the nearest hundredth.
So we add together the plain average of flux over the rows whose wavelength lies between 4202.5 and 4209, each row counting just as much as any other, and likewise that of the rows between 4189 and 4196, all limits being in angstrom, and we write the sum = 3.44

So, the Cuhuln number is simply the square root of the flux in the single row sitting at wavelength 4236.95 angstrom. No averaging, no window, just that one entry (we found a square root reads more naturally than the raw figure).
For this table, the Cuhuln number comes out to 1.35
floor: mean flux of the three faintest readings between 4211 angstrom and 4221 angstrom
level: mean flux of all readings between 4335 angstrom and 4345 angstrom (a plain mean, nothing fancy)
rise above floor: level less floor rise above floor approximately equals 1.43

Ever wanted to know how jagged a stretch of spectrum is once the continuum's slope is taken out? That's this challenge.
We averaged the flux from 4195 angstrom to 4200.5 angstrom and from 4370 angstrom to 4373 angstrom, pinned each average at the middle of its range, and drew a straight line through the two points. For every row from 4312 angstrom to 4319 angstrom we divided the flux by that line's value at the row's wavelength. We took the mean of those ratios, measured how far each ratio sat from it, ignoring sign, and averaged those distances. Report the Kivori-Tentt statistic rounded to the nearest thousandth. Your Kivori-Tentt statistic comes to 0.010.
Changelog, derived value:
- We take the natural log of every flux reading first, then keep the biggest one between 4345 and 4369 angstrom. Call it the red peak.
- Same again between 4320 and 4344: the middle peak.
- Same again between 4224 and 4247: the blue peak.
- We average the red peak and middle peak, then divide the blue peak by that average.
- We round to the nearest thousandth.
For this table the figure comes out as 0.590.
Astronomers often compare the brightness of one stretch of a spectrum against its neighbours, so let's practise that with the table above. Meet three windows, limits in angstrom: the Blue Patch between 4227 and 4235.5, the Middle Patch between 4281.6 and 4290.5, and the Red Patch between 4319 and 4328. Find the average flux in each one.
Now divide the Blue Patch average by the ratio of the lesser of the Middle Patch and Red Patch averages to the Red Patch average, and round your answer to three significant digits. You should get 2.15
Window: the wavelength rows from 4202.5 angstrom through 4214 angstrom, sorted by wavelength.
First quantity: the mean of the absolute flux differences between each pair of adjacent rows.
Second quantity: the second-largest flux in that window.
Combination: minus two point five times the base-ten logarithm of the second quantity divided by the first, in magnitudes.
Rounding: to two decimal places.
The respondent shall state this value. -4.61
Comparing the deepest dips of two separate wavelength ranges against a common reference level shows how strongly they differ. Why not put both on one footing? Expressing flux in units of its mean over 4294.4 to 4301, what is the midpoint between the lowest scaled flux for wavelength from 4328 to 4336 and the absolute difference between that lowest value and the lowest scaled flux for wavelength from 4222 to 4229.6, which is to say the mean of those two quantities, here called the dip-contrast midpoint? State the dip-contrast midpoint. 0.814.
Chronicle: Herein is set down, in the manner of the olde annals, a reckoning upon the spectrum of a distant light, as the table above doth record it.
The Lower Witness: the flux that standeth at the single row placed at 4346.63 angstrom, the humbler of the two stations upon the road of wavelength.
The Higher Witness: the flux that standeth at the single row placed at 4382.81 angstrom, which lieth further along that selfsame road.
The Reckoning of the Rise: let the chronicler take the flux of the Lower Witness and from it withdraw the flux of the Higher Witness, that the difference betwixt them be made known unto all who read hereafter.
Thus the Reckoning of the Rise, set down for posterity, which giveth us 0.77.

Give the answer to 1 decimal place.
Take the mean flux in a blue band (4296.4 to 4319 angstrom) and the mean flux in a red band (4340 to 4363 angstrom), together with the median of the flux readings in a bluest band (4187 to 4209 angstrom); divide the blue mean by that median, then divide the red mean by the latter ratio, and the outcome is 2.5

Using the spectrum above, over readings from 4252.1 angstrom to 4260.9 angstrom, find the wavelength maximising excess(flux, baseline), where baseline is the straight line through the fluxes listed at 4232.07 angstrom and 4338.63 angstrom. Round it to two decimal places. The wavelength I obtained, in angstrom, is 4254.54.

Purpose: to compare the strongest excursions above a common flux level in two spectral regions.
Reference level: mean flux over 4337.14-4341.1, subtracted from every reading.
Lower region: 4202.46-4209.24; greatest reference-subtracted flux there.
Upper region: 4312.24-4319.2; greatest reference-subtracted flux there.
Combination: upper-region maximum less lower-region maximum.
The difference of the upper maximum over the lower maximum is 0.29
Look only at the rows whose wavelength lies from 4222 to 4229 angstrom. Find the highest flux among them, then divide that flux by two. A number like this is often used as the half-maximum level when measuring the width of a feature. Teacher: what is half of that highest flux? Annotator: 0.88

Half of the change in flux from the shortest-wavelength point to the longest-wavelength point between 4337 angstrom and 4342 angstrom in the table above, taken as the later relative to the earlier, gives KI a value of 0.10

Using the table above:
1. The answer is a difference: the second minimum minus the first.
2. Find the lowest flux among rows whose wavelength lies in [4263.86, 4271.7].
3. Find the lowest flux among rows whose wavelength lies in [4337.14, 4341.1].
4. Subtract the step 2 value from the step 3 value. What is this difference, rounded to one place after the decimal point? 1.2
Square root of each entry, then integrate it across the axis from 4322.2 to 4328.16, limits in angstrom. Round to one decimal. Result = 9.0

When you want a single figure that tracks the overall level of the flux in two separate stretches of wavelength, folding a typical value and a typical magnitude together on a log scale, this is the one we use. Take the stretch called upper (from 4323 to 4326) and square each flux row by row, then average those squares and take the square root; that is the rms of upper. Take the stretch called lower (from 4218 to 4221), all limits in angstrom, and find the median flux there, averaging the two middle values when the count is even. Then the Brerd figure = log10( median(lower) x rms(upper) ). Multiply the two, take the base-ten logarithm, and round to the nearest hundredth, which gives 0.57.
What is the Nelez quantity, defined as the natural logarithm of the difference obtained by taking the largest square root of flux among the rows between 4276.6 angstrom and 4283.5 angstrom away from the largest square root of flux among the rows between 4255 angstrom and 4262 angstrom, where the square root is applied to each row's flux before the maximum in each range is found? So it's -4.5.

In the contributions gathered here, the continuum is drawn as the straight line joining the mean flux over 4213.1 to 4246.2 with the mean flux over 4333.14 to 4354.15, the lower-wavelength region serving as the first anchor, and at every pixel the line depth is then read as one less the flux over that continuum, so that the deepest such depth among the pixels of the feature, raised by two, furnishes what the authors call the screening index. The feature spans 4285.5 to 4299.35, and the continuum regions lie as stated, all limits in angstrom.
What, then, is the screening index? 2.26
